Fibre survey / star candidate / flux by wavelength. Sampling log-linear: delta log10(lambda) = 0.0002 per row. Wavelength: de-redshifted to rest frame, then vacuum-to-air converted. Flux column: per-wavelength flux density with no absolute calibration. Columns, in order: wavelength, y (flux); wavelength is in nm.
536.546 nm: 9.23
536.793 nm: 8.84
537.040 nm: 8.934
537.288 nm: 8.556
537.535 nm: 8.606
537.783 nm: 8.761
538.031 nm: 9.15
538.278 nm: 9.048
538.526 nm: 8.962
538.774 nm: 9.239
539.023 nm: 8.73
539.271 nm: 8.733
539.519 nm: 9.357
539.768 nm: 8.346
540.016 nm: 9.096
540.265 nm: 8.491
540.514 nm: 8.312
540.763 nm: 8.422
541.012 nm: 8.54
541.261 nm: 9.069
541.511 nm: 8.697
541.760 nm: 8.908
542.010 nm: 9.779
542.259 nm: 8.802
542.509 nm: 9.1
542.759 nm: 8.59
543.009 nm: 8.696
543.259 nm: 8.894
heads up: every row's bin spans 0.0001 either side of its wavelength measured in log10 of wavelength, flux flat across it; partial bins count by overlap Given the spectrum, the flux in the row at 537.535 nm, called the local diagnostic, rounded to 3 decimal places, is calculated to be 8.606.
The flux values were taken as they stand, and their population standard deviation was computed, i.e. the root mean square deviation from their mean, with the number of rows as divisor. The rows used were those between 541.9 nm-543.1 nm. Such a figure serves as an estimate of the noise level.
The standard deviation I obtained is 0.43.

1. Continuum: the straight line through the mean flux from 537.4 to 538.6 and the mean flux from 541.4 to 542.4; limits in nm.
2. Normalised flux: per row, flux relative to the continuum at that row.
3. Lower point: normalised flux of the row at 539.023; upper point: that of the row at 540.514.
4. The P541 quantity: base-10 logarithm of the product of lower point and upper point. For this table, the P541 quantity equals -0.045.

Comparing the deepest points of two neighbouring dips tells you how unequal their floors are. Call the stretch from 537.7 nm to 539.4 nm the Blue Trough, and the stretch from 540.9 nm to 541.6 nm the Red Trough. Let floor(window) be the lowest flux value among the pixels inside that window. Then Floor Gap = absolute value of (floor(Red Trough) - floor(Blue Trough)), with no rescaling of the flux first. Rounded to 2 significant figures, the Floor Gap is 0.19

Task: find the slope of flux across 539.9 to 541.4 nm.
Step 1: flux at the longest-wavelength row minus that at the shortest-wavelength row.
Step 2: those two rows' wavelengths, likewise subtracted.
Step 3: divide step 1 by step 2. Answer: 0.0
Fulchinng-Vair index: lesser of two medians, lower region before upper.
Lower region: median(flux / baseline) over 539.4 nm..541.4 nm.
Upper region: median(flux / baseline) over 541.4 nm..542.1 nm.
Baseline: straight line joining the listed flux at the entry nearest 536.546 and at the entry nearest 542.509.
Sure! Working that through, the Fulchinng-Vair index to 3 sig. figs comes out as 0.932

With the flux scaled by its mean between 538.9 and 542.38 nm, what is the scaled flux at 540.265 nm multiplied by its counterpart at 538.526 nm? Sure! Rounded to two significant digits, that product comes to 0.98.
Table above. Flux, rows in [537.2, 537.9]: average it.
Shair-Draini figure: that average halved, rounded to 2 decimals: 4.32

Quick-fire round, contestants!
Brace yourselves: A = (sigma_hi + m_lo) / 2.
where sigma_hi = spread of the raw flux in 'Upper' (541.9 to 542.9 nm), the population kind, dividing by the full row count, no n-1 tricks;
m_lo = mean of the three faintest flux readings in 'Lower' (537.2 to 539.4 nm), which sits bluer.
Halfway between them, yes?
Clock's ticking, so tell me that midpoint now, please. 4.54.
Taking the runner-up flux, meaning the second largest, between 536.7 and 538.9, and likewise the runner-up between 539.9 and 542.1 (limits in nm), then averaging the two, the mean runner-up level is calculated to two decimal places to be 9.12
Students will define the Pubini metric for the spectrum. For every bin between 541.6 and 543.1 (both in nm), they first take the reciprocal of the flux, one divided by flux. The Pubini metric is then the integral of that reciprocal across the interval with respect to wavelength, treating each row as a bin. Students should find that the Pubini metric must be 0.167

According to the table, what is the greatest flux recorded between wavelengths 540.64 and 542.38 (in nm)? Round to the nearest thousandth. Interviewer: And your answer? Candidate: 9.779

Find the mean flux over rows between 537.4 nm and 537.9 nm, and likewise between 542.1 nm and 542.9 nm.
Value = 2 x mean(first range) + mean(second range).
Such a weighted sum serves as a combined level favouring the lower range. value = 26.2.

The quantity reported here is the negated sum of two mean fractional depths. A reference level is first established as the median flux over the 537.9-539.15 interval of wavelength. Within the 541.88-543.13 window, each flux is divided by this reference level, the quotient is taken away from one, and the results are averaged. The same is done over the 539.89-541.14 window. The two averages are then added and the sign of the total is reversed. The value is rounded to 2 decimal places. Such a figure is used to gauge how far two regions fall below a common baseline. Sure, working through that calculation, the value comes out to -0.06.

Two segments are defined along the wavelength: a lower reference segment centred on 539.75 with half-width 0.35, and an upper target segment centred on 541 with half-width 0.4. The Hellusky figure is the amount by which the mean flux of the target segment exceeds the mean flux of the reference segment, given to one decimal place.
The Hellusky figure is -0.3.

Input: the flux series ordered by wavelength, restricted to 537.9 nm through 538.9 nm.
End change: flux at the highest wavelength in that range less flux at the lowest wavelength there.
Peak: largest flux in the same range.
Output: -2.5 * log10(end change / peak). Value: 5.0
